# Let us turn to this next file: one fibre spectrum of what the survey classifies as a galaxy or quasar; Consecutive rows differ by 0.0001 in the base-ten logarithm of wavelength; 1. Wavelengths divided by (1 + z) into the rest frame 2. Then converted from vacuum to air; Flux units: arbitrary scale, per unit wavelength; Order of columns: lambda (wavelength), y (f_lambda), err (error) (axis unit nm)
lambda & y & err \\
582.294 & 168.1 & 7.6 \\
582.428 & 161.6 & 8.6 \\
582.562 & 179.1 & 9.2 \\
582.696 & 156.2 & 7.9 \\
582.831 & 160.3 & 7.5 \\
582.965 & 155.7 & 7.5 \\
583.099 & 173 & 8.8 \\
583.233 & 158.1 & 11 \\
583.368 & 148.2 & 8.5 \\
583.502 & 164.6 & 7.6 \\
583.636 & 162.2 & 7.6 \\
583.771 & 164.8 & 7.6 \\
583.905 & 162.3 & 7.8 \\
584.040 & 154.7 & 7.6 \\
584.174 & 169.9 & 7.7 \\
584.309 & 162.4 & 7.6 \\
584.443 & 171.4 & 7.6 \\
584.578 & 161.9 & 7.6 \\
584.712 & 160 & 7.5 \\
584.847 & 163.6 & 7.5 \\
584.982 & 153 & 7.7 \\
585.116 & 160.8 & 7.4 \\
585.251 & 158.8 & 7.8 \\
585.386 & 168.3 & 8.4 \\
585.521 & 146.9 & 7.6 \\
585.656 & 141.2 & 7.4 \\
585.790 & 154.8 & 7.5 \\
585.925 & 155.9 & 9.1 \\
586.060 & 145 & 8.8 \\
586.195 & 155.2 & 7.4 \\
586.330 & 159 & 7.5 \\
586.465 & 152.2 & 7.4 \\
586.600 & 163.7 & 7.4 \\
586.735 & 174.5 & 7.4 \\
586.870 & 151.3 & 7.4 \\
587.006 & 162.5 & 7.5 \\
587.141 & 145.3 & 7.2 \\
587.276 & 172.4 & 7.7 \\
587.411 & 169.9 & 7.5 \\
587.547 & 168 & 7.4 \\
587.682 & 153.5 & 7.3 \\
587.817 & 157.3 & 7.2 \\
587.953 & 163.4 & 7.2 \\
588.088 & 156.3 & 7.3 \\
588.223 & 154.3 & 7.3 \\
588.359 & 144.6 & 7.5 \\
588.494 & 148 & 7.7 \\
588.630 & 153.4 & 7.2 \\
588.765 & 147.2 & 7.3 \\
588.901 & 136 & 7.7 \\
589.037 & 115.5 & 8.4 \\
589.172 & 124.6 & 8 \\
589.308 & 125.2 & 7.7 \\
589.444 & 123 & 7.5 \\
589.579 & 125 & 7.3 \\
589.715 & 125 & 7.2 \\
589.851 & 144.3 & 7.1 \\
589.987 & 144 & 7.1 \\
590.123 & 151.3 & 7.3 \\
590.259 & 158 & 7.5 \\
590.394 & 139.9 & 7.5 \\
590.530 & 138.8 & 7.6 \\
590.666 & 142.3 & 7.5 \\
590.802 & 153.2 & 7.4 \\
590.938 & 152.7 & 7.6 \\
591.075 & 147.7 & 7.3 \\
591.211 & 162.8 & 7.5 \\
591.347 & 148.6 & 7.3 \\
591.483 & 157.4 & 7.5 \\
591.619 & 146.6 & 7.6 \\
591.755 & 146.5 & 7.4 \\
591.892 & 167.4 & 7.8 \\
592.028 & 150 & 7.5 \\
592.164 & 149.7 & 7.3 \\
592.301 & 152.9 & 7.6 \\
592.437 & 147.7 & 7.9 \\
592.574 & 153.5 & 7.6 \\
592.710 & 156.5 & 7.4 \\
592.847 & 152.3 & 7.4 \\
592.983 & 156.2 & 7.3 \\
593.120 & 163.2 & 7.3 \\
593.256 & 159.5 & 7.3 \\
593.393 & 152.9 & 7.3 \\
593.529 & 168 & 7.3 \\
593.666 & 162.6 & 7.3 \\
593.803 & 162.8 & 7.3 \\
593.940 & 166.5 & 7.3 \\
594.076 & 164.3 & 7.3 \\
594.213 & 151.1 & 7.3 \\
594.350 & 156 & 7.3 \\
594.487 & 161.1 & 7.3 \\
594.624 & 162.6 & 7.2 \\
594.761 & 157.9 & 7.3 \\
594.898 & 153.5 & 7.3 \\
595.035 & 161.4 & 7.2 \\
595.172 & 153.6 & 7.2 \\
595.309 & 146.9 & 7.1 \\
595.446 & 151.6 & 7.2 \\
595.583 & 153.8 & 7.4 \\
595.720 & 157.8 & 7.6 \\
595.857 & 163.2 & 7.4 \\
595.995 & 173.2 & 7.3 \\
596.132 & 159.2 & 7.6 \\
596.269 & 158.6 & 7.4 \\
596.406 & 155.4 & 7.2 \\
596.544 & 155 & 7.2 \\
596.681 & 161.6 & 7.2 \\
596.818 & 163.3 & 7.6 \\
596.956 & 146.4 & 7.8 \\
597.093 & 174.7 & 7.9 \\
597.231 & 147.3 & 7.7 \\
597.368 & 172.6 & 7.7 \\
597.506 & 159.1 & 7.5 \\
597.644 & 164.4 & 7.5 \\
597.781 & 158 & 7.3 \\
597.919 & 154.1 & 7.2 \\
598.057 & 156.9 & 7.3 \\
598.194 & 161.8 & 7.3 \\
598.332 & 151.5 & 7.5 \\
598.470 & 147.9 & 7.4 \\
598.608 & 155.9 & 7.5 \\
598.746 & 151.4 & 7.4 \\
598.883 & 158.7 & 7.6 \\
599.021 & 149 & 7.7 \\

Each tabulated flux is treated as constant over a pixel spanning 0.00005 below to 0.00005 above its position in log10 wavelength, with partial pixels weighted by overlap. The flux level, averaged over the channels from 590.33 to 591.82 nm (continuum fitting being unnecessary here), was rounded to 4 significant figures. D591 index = 148.8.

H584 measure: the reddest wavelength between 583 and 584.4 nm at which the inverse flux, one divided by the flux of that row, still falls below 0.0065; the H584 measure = 584.309 nm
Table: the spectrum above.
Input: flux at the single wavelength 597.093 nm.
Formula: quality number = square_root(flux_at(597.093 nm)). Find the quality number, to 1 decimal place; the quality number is 13.2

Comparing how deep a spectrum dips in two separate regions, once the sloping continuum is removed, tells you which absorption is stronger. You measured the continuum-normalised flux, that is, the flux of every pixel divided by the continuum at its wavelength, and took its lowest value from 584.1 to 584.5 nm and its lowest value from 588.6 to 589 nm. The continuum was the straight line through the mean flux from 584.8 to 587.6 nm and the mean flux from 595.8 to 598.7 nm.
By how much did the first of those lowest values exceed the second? 0.17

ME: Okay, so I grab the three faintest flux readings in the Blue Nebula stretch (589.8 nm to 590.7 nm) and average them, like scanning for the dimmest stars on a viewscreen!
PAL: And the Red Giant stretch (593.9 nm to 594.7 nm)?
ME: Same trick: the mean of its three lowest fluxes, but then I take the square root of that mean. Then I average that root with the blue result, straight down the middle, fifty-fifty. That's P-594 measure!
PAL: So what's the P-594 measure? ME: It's 76.4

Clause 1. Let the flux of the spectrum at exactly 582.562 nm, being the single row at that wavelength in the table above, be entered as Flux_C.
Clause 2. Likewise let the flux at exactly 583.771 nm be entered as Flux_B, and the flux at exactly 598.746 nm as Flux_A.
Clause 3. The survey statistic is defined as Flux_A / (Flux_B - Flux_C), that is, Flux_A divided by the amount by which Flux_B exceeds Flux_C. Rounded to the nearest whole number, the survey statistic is -11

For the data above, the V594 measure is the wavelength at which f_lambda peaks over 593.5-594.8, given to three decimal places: 593.529 nm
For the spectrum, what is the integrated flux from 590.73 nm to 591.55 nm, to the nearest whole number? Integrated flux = 126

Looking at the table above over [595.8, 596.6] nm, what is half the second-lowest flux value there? 77.7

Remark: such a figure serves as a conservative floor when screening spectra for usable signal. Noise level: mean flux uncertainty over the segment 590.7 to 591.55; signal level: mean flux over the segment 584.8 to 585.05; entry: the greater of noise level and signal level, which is 158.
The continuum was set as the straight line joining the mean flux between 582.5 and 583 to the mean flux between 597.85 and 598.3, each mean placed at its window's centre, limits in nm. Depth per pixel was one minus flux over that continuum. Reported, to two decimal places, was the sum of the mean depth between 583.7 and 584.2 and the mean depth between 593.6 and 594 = -0.03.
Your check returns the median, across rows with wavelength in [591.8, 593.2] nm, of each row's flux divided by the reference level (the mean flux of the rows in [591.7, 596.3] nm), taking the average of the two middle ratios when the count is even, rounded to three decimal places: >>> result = 0.973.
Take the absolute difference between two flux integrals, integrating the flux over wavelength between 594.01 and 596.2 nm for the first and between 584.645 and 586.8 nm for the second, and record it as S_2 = 7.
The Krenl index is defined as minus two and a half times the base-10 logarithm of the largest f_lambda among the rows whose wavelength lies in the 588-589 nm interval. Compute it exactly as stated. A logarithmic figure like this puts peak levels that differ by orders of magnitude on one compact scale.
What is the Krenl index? -5.48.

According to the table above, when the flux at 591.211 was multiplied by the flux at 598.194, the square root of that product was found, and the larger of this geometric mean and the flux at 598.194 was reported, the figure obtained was 162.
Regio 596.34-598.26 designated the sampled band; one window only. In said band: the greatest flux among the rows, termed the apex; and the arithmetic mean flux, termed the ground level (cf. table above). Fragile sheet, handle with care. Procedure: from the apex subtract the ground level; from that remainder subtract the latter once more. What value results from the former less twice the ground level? -144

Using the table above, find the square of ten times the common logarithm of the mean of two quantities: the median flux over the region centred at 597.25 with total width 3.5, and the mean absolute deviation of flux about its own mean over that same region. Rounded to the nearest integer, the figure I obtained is 366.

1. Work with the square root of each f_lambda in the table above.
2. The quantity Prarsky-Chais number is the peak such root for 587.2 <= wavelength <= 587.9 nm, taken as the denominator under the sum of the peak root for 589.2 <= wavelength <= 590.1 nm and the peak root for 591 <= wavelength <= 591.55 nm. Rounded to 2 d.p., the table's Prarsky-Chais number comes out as 1.89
